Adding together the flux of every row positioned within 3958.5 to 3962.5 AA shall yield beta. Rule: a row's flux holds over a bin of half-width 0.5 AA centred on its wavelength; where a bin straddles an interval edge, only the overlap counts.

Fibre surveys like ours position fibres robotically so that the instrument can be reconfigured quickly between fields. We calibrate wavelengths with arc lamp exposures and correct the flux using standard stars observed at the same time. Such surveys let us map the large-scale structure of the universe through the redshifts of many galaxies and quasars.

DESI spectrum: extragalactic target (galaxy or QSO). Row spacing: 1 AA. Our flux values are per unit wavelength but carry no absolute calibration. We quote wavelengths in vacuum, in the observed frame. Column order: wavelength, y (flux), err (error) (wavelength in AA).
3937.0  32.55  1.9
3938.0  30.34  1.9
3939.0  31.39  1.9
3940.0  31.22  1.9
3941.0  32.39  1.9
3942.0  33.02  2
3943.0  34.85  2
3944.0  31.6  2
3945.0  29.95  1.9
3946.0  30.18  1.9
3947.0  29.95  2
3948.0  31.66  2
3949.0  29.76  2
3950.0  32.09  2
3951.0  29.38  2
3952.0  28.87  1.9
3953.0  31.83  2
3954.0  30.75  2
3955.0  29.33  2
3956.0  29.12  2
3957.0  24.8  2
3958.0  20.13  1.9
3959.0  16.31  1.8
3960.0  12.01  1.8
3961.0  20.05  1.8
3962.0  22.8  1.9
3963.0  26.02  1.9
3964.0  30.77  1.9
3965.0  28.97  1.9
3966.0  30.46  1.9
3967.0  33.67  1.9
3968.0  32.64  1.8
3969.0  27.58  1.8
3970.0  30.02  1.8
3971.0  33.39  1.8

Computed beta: 71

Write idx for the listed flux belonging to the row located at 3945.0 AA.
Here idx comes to 29.95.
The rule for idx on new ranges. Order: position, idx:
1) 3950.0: 32.09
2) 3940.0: 31.22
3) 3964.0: 30.77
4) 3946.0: 30.18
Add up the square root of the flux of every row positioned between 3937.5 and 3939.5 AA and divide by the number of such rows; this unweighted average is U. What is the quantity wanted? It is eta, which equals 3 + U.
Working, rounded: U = 5.56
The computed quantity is 8.56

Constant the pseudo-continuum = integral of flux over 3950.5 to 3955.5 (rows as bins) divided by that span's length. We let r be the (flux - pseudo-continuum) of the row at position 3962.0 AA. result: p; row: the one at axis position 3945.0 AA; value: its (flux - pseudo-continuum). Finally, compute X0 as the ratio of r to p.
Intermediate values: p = -0.1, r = -7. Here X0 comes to 88.2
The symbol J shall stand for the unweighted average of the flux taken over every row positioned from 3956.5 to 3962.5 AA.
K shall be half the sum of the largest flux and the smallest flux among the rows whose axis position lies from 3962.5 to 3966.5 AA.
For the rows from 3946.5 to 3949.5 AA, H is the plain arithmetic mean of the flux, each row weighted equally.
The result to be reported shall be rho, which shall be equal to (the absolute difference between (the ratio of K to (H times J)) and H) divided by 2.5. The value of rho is 12.2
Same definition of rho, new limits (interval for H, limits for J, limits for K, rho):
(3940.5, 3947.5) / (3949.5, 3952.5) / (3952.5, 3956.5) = 12.7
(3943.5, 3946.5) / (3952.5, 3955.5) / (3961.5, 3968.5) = 12.2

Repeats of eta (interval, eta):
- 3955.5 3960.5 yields 7.47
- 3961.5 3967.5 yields 8.35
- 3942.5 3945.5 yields 8.67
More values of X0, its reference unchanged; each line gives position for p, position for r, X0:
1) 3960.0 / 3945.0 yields 0.0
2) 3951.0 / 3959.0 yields 21.0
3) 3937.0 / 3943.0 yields 1.9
